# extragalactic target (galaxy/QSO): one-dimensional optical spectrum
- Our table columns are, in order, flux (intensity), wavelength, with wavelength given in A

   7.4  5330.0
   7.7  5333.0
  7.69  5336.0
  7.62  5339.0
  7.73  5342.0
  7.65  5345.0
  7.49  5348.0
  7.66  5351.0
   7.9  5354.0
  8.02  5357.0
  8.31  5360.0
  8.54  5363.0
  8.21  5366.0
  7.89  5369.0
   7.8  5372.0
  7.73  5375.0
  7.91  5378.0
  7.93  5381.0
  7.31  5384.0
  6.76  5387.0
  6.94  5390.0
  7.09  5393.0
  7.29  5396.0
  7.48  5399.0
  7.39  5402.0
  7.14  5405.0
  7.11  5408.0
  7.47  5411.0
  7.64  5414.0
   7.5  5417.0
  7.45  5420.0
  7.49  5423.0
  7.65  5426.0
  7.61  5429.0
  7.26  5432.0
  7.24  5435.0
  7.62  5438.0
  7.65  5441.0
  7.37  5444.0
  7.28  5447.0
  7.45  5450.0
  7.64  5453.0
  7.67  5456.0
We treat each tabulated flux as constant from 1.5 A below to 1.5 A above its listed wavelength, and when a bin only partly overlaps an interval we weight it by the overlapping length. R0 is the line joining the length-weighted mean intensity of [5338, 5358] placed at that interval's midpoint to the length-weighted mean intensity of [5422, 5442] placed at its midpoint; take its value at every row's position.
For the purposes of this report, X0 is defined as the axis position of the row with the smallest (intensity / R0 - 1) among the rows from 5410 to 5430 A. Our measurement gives 5411.0 A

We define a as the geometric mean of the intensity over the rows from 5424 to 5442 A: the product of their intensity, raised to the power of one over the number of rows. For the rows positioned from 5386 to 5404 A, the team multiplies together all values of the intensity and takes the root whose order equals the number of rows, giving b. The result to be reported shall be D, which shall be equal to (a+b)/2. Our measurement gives 7.33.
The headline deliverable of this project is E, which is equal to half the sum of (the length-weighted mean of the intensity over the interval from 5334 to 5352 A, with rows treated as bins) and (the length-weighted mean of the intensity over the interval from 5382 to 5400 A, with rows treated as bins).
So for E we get 7.40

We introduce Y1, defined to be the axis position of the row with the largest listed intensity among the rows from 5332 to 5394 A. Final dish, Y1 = 5363.0 A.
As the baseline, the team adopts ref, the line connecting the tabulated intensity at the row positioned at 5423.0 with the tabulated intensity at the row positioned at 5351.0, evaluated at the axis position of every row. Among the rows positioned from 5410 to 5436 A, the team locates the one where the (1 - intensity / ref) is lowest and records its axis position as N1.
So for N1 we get 5426.0 A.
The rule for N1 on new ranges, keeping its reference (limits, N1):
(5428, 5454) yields 5453.0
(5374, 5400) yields 5381.0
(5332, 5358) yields 5357.0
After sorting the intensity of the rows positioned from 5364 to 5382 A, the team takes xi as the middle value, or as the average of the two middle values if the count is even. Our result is 7.9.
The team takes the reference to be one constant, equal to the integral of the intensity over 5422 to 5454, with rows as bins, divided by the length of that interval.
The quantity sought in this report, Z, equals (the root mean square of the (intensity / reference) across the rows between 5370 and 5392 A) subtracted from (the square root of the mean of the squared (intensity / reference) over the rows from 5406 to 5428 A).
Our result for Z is 0.00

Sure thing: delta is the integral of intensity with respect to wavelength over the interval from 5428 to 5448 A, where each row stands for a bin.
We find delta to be 149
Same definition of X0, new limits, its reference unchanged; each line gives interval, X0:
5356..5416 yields 5387.0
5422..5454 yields 5435.0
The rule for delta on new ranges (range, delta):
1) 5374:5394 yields 148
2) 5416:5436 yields 149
